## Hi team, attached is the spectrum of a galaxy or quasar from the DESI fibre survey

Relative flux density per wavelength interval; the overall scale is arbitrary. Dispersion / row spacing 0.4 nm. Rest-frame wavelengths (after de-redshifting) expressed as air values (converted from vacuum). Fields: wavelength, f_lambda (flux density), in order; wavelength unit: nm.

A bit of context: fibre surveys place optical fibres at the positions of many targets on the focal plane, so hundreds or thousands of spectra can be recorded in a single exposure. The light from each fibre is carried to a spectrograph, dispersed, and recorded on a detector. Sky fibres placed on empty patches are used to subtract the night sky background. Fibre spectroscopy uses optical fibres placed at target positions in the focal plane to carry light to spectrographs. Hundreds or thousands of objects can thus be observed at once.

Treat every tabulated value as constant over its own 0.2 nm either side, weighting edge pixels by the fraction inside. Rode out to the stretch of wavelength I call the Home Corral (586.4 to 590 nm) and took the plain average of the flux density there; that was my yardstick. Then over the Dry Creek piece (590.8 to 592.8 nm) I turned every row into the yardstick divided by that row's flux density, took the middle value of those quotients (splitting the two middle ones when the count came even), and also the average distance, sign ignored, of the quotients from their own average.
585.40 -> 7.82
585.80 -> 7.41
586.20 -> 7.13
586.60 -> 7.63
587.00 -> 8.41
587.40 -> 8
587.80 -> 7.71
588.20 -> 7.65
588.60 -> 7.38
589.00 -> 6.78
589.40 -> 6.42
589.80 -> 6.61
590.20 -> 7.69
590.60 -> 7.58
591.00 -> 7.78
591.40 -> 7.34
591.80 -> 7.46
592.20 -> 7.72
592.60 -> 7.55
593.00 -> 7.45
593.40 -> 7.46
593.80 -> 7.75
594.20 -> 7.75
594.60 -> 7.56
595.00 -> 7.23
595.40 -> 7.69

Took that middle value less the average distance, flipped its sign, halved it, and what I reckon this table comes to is -0.48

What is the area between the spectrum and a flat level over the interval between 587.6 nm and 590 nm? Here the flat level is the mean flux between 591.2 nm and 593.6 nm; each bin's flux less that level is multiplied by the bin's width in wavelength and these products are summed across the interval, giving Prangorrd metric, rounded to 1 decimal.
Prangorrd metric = -1.0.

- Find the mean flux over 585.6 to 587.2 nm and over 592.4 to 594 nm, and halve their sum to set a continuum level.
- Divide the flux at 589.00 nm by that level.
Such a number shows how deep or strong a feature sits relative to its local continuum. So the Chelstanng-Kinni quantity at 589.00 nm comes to 0.89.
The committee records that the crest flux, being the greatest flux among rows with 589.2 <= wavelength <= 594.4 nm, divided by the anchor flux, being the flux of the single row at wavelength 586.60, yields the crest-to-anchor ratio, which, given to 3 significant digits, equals 1.02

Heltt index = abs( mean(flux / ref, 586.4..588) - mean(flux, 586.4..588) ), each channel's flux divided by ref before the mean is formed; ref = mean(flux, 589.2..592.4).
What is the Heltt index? 6.85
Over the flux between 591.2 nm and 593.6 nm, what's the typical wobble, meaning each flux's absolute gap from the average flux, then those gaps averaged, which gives 0.092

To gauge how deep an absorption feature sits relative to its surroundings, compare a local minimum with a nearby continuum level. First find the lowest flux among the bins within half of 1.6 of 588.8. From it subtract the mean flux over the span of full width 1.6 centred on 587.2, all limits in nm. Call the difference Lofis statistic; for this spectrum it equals -1.5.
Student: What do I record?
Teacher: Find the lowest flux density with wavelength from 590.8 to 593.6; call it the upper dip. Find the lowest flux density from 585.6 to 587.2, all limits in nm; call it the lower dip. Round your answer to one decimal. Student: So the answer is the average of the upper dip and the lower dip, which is 7.2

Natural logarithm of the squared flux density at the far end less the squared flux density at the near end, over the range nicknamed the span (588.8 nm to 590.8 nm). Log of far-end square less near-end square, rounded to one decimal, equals 2.4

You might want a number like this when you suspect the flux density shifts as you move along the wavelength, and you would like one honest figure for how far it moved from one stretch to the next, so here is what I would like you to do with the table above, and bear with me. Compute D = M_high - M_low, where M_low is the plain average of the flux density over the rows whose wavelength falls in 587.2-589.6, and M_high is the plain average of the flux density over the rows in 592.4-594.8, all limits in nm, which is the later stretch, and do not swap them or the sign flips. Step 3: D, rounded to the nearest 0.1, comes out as 0.3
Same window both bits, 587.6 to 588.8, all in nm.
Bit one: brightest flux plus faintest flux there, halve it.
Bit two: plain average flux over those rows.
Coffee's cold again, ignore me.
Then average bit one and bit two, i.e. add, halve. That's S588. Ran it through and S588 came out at 7.56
